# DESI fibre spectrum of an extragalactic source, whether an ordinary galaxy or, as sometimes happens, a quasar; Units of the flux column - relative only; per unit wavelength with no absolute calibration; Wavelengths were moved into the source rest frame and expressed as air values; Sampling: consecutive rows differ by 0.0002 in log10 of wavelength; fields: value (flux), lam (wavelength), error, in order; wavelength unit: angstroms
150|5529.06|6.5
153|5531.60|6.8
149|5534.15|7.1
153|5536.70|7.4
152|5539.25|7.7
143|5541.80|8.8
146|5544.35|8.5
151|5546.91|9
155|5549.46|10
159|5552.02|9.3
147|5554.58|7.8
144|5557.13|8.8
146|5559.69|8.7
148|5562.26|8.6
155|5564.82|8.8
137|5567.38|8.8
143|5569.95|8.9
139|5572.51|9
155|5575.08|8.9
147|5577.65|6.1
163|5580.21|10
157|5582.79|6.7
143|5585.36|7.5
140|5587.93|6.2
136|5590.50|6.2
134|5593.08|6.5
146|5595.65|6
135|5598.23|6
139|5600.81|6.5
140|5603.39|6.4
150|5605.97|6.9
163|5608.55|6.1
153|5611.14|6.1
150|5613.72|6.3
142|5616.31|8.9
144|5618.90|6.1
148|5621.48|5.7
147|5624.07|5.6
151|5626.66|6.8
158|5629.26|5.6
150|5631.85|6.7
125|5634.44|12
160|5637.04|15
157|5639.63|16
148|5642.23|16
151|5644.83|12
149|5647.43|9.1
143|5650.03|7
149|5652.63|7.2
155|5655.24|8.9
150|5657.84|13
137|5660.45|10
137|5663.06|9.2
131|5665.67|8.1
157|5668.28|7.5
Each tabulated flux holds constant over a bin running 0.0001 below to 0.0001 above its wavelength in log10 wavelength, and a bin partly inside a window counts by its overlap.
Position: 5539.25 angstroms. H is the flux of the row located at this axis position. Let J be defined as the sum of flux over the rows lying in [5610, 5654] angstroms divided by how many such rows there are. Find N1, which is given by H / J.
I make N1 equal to 1.02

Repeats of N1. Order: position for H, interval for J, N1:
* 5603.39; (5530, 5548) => 0.94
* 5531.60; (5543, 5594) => 1.04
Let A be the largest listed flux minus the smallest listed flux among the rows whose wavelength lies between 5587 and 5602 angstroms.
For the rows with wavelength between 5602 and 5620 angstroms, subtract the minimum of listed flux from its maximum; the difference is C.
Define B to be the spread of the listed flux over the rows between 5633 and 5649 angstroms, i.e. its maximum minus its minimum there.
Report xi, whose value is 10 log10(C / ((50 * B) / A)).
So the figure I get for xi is -8.0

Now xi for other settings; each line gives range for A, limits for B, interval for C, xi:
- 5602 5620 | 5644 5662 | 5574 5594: -1.3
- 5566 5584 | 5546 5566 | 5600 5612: -0.8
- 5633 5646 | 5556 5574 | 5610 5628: -3.7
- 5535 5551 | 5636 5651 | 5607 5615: -7.4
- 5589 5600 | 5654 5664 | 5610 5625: -8.3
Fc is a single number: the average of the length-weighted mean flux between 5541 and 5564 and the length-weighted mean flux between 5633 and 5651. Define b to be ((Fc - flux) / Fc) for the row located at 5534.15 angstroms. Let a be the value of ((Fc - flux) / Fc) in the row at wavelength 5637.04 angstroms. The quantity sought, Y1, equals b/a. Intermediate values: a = -0.08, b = -0.004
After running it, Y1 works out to 0.1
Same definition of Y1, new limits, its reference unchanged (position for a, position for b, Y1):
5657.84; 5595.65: -1.4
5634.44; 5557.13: 0.2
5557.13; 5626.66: -0.6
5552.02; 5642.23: 0.0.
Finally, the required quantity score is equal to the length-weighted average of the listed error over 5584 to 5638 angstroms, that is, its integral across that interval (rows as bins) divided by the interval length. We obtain 7.1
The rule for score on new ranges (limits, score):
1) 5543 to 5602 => 7.9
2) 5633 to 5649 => 13.2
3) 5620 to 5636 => 7.2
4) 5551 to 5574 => 8.7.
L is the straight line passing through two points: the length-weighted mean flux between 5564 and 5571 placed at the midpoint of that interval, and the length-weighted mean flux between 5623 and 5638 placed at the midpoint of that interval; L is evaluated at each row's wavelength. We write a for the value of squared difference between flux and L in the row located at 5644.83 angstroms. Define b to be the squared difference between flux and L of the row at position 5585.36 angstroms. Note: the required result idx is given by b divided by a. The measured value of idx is 2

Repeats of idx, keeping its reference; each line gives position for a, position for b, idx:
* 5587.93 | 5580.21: 10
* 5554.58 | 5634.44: 47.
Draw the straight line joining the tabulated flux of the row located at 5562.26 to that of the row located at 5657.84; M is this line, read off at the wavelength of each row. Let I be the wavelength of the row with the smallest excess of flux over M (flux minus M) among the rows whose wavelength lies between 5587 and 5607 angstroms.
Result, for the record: 5593.08 angstroms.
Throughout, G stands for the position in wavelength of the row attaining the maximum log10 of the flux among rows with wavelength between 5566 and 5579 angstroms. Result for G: 5575.08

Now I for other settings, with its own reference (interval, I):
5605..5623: 5616.31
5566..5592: 5590.50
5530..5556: 5541.80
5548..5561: 5557.13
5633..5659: 5634.44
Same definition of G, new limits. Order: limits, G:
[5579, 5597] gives 5580.21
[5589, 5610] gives 5608.55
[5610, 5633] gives 5629.26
